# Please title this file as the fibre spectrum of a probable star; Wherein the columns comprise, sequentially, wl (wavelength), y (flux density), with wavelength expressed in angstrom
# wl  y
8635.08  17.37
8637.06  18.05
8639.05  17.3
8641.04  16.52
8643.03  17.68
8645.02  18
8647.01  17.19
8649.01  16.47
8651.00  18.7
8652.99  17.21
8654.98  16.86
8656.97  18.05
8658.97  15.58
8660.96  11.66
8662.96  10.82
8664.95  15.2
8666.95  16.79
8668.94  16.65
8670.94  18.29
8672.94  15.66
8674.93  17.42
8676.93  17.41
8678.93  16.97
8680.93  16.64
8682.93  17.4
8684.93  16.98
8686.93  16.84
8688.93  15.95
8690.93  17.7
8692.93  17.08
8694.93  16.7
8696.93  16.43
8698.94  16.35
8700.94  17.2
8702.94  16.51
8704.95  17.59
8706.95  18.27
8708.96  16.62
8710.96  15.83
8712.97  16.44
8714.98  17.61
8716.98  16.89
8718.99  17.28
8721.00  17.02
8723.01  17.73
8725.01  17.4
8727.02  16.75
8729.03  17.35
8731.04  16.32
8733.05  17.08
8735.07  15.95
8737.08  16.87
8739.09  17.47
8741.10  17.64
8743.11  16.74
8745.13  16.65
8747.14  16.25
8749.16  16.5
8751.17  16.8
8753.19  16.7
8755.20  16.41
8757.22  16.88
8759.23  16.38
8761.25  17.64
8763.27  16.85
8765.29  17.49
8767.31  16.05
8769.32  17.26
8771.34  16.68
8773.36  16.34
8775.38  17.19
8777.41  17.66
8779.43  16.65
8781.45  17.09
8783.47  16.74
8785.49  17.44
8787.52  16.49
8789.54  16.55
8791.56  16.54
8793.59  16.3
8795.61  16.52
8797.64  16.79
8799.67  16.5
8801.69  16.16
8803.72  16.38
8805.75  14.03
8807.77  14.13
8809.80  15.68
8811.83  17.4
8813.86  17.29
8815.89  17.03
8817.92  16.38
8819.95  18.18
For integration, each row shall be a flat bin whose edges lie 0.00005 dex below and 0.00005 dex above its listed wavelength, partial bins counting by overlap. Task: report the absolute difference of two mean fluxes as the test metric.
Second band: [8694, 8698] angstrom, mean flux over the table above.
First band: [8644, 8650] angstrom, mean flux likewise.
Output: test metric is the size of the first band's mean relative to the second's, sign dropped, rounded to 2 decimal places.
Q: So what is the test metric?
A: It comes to 0.66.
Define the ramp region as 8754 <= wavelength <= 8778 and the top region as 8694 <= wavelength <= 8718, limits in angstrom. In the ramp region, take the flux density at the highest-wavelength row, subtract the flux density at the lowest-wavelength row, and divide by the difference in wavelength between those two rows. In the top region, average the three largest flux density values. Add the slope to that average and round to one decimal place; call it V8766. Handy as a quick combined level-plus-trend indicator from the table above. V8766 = 17.9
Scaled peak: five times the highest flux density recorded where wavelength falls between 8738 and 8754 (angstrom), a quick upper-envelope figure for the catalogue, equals 88.2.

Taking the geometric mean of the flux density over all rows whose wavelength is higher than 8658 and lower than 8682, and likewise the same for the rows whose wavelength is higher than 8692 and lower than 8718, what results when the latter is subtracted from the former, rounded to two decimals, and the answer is -1.29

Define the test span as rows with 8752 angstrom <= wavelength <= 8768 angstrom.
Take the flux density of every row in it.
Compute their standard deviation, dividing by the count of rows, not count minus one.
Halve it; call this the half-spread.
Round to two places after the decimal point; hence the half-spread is 0.26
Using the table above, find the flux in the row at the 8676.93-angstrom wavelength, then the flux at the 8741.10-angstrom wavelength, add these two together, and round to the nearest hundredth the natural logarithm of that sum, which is 3.56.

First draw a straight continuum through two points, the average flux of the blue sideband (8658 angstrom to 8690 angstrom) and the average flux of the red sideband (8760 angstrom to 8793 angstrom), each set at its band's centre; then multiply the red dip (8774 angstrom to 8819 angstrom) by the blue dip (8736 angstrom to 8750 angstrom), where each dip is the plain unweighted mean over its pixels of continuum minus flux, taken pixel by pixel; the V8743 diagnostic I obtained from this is -0.15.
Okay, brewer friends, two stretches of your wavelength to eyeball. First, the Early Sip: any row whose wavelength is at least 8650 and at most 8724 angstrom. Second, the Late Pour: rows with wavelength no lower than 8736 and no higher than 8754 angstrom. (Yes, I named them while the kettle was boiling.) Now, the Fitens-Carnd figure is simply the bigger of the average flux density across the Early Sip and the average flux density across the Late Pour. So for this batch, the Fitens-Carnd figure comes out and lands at 16.8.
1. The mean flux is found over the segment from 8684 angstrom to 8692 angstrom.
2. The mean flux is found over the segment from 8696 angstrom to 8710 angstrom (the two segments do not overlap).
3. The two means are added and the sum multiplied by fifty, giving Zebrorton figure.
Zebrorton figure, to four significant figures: 1693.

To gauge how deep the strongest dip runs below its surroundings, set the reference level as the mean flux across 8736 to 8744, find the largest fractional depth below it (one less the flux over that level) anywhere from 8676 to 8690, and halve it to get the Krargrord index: 0.036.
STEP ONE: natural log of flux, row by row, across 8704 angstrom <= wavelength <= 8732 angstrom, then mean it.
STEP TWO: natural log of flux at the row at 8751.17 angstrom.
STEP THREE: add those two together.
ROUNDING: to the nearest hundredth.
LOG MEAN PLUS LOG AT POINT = 5.66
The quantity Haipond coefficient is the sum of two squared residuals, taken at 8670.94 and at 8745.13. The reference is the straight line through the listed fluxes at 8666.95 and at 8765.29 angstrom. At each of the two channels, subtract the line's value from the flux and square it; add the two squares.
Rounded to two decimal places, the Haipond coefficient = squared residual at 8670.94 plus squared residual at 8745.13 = 2.65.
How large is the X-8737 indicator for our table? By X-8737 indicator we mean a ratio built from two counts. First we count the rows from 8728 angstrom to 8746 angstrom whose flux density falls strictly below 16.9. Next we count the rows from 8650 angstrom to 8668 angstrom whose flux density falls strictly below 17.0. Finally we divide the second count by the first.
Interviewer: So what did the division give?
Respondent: 1.2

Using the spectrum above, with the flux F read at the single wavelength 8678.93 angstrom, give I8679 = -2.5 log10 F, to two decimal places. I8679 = -3.07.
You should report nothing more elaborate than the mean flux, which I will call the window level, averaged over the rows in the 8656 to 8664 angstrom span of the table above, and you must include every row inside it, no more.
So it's 14.0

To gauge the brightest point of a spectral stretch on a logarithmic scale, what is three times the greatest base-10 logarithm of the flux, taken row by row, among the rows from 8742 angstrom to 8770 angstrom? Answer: 3.74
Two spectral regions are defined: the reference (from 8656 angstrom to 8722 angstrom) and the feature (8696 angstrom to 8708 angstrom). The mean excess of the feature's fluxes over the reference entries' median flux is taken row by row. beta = 0.22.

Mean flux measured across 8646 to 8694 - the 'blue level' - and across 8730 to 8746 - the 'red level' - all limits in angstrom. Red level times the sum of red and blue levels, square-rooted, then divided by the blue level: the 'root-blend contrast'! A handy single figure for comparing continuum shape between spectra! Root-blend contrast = 1.44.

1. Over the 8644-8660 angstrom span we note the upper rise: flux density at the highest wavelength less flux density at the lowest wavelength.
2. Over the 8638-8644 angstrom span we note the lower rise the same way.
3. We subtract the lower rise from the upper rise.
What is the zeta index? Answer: -2.8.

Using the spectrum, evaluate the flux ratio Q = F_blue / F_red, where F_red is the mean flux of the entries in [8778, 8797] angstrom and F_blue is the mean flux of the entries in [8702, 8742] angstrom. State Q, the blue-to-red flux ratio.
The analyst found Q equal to 1.02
